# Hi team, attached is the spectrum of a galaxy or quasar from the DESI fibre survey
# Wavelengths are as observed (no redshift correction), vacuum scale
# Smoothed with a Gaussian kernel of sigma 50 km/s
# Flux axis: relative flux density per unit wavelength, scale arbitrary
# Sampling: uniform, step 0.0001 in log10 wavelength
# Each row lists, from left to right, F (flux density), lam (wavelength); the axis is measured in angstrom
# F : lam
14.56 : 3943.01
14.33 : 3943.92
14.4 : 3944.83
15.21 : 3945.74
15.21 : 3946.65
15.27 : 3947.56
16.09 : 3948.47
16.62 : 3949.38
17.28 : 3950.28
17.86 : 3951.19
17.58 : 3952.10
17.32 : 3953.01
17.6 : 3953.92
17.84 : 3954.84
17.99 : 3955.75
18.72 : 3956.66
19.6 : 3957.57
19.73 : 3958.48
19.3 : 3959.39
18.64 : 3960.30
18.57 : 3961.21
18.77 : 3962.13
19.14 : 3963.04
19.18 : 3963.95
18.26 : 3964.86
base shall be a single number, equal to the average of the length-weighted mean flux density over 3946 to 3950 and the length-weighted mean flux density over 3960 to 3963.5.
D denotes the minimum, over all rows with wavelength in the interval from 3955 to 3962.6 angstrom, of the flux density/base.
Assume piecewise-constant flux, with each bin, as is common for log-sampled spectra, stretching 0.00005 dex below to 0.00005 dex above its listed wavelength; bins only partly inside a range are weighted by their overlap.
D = 1.04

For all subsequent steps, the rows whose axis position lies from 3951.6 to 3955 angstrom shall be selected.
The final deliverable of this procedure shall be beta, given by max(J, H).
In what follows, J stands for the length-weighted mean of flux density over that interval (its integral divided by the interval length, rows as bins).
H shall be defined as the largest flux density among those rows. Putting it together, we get 17.8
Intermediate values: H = 17.84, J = 17.5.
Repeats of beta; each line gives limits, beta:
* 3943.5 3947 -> 15.2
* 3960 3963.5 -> 19.1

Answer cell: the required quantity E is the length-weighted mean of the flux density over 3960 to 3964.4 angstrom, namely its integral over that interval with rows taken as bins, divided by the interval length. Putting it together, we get 18.9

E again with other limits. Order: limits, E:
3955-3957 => 18.3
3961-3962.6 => 18.6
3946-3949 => 15.5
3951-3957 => 17.8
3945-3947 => 15.1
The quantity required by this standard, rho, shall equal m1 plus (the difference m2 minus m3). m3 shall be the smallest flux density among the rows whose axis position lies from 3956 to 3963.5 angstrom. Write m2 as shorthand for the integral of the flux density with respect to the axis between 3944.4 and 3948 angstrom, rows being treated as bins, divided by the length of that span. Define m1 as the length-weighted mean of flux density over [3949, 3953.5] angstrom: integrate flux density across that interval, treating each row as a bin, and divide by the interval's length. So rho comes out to 13.8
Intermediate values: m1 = 17.38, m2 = 15.0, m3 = 18.57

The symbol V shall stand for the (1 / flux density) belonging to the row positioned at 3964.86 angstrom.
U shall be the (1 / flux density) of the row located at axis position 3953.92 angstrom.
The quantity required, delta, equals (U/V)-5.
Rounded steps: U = 0.0568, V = 0.055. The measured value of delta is -3.96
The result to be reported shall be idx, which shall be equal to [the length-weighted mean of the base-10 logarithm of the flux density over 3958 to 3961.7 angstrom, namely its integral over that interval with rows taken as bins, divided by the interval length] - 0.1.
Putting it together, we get 1.18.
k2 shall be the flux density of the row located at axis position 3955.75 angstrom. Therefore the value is 17.99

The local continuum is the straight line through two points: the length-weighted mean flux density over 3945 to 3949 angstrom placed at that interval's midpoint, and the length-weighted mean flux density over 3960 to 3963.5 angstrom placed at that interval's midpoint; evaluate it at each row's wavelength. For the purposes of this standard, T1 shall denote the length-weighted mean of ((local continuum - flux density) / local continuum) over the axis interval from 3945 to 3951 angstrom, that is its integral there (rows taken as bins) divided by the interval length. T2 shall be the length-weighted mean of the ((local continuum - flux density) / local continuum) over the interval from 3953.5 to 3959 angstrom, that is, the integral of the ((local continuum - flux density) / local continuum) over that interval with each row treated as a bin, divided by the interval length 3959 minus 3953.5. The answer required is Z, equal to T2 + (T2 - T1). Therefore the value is -0.10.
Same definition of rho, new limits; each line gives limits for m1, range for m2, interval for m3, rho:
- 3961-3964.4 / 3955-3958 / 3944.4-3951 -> 23.2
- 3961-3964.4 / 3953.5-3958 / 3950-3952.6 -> 20.0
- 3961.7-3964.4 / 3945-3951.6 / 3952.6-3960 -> 17.9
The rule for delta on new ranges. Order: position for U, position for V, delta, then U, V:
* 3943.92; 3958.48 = -3.62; 0.0698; 0.051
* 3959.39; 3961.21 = -4.04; 0.0518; 0.054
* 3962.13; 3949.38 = -4.11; 0.0533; 0.060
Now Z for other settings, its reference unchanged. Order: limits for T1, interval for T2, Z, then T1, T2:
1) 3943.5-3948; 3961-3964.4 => -0.01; 0.01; 0.003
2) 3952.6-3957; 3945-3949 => 0.04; -0.04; -0.001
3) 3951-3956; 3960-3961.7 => 0.04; -0.05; -0.002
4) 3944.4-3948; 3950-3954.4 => -0.13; 0.01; -0.059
